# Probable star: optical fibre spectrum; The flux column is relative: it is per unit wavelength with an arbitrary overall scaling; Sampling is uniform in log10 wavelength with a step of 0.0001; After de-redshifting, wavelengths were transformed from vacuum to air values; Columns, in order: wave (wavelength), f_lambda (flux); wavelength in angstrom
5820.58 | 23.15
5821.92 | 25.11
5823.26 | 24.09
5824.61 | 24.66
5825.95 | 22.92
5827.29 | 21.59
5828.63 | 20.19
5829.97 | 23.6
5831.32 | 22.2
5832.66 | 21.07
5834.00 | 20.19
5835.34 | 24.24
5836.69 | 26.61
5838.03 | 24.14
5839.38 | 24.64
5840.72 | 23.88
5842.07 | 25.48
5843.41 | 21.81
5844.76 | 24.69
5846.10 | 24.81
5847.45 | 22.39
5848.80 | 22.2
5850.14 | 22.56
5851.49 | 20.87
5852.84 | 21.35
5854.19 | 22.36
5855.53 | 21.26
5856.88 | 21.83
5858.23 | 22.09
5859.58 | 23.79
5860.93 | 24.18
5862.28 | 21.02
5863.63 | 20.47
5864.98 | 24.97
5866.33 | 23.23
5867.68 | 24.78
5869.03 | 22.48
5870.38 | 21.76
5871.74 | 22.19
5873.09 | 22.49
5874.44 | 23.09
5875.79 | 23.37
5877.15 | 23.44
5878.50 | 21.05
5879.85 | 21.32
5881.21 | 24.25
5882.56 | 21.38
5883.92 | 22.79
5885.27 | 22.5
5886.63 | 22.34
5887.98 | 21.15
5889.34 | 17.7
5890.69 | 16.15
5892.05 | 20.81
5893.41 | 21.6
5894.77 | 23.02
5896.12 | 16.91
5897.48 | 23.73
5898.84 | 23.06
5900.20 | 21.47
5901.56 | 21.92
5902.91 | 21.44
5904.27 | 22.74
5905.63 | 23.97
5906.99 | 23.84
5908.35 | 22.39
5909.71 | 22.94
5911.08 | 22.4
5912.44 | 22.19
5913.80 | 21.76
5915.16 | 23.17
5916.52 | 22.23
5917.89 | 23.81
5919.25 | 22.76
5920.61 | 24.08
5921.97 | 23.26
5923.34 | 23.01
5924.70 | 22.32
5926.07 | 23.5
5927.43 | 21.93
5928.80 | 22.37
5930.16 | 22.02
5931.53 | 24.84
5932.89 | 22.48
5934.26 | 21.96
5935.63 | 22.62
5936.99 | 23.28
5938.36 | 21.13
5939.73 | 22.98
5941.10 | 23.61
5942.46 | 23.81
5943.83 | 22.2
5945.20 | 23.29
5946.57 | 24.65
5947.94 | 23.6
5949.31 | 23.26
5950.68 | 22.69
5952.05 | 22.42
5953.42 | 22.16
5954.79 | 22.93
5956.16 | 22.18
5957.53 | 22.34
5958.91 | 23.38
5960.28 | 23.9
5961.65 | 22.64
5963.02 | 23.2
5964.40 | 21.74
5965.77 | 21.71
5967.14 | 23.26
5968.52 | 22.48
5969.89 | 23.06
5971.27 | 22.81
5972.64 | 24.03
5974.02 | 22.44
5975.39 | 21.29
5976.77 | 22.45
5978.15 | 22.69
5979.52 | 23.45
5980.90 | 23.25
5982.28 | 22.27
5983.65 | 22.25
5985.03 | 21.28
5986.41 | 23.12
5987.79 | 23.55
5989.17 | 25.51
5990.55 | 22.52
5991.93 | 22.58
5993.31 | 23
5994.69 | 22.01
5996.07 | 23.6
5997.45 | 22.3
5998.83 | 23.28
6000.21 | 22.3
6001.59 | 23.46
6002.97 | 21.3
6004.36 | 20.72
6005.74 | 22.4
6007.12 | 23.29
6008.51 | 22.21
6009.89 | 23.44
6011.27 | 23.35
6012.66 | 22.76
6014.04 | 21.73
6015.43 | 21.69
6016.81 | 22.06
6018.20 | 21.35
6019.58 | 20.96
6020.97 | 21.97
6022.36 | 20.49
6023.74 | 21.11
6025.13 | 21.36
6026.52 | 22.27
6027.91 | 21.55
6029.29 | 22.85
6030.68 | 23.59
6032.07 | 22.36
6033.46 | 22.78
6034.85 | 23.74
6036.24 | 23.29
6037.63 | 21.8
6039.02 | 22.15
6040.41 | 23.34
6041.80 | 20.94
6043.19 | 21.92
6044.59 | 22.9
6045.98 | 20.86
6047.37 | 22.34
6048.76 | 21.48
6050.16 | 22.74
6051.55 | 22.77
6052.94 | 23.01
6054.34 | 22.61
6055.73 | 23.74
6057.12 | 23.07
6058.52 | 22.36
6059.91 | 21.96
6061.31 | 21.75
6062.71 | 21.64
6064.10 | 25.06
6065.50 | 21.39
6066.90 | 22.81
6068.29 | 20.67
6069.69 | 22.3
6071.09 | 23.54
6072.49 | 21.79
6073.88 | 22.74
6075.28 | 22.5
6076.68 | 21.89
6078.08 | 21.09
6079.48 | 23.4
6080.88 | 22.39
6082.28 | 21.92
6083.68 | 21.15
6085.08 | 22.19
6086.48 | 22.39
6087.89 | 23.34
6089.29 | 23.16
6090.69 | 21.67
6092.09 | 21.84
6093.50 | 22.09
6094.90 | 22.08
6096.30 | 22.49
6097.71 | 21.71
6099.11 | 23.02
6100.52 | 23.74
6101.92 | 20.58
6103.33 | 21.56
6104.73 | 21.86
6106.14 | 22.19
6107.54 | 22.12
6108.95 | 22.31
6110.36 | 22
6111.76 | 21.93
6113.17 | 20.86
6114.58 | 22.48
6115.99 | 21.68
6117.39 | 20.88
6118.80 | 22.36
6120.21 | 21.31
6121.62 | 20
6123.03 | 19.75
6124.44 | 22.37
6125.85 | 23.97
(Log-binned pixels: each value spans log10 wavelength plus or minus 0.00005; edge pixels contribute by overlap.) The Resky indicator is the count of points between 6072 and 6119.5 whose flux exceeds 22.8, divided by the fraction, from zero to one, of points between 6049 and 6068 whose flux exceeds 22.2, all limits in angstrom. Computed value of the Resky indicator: 7.2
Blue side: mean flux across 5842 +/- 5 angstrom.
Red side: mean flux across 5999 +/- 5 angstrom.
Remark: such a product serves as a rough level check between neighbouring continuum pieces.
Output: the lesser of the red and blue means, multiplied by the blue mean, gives 547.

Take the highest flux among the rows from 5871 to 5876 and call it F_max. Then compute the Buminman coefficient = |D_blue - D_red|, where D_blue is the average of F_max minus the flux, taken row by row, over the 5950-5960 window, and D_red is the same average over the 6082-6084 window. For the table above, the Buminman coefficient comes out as 1.1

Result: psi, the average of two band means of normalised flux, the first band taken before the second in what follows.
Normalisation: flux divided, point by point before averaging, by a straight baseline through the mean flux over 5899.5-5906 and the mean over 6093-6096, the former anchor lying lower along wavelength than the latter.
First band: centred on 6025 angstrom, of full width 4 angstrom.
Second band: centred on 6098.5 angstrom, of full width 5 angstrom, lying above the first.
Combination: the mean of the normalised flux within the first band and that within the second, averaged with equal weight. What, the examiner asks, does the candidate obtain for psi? 1.00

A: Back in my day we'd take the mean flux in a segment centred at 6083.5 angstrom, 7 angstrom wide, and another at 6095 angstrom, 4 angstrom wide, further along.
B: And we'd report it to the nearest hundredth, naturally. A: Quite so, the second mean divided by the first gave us 1.01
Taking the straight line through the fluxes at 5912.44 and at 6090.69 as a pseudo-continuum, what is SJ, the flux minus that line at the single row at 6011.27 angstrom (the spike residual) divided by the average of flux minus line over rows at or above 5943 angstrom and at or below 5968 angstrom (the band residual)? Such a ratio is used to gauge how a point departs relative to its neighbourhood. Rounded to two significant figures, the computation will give 1.8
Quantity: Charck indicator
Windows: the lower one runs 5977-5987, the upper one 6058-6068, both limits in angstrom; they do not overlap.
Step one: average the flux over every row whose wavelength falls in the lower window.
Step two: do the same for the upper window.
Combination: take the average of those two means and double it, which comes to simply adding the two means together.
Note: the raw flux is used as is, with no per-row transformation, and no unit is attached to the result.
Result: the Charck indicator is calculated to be 45.0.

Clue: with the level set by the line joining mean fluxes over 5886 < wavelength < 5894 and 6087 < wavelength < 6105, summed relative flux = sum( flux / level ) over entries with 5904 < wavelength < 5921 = 14.8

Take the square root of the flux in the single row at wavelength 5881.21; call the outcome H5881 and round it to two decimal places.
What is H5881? 4.92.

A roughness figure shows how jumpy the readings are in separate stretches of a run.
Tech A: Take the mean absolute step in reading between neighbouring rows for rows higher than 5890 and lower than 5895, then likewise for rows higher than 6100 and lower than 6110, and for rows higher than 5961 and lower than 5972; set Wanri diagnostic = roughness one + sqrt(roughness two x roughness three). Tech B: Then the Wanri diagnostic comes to 3.1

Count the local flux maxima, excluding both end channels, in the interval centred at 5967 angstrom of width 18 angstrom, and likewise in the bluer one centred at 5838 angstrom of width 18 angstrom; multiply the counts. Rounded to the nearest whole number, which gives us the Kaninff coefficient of 15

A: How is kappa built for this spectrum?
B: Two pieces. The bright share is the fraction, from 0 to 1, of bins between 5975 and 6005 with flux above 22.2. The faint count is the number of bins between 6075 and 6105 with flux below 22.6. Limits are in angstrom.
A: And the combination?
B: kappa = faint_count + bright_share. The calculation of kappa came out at 17.8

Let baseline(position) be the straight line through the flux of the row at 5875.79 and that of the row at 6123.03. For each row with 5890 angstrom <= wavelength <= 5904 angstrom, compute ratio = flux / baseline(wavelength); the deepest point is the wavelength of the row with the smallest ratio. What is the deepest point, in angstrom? 5890.69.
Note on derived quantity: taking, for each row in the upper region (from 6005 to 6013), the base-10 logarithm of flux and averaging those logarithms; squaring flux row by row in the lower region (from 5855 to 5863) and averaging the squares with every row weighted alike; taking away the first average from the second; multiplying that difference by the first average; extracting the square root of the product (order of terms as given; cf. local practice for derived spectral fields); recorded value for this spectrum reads 26.1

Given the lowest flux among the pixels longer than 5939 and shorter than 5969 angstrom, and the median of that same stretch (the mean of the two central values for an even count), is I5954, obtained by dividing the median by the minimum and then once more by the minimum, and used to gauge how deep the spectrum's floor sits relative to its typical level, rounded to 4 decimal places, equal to 0.0487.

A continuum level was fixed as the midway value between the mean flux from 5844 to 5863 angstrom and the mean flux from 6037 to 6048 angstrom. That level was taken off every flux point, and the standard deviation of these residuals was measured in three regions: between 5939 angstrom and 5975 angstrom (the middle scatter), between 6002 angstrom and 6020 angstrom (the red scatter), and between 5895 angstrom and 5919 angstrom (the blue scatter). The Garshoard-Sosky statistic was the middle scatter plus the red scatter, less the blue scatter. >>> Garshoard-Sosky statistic 0.0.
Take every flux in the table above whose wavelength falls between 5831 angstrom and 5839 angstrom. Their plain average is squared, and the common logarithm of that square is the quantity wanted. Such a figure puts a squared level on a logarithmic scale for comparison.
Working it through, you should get 2.73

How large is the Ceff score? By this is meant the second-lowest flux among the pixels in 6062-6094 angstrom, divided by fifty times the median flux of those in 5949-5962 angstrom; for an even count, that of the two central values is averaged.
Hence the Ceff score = 0.0186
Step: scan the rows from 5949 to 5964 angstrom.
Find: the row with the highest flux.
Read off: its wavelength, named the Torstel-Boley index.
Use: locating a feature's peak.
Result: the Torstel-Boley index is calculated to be 5960.28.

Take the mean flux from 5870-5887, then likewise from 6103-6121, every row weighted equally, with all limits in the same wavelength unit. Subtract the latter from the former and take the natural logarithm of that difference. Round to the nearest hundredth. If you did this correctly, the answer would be -0.43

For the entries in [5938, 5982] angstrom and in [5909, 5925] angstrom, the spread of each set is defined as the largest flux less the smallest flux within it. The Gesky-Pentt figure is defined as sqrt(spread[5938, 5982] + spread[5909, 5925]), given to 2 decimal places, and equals 2.42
